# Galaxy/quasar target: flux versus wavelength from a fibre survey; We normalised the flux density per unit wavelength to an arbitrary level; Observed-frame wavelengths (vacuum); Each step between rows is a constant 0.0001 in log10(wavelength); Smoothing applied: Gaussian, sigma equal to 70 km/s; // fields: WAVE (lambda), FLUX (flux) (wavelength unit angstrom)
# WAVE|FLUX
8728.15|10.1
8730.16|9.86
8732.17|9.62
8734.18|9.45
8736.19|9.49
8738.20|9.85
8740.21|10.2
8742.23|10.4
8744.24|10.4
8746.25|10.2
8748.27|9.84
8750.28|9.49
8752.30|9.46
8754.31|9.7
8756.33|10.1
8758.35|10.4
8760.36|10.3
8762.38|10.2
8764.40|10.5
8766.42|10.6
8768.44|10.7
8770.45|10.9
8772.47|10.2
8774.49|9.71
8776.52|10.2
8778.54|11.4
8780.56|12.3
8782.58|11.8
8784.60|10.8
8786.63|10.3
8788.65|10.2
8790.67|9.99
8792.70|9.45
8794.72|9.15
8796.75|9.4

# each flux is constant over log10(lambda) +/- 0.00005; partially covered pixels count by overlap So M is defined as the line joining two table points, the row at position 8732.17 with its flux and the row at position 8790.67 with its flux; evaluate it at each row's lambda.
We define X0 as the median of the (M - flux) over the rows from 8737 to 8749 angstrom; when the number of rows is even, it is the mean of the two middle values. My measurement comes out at -0.5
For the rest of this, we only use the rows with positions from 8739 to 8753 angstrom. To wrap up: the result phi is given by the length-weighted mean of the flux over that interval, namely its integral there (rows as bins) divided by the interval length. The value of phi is 10.0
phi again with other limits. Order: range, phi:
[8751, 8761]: 10.0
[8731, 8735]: 9.6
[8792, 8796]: 9.3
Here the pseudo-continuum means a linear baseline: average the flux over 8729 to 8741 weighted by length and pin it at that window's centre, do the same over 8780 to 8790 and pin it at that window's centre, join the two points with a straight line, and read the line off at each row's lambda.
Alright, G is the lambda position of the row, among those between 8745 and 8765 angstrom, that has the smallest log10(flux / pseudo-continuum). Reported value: 8752.30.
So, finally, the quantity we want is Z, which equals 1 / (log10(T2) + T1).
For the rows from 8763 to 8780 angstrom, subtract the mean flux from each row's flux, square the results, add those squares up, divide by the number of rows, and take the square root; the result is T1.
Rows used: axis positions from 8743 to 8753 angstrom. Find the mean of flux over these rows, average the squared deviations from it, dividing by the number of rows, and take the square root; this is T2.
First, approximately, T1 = 0.48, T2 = 0.37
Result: 20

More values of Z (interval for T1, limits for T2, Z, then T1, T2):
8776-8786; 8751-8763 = 4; 0.74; 0.34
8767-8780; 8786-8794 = 15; 0.55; 0.33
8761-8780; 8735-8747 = -37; 0.46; 0.33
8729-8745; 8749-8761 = -16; 0.36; 0.38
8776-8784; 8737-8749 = 7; 0.78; 0.23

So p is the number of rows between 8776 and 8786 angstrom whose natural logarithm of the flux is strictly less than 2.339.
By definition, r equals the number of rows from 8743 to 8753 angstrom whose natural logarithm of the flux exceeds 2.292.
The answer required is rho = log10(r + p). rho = 0.48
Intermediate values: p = 1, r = 2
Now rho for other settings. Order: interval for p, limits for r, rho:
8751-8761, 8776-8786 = 0.95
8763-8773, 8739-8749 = 0.70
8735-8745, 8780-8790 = 0.90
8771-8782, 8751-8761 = 0.78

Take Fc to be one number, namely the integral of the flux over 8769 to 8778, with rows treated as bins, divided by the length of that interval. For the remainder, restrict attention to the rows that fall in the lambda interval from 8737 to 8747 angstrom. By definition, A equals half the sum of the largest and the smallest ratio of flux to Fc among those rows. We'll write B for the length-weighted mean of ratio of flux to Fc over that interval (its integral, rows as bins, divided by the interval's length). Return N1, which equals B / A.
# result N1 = 1.01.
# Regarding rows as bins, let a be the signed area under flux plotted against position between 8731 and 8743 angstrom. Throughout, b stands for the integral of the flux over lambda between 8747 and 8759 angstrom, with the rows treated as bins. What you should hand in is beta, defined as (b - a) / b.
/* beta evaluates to 0.00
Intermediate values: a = 118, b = 118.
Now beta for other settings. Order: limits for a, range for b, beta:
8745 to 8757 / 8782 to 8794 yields 0.05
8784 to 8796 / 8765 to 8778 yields 0.12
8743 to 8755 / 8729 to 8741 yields -0.01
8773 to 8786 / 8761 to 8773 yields -0.13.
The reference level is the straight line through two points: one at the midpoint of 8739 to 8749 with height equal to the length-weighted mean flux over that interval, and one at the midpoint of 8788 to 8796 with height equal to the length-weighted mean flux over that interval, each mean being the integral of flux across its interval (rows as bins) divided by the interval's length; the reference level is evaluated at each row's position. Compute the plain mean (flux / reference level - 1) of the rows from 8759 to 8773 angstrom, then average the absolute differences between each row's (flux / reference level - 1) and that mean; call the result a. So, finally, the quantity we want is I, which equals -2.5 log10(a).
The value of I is 4.1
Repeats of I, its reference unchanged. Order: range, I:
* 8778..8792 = 2.9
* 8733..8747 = 3.6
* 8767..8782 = 2.9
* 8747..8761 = 3.6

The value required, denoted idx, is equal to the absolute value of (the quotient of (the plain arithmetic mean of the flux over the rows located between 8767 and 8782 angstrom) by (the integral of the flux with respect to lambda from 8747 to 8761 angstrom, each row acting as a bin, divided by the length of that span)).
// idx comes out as 1.09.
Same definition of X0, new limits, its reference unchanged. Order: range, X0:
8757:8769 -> -0.6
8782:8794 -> -0.3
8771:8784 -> -0.9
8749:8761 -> -0.1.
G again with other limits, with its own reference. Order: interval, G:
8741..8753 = 8752.30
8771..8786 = 8774.49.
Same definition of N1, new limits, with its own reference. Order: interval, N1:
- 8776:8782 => 1.02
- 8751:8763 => 1.01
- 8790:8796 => 0.99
